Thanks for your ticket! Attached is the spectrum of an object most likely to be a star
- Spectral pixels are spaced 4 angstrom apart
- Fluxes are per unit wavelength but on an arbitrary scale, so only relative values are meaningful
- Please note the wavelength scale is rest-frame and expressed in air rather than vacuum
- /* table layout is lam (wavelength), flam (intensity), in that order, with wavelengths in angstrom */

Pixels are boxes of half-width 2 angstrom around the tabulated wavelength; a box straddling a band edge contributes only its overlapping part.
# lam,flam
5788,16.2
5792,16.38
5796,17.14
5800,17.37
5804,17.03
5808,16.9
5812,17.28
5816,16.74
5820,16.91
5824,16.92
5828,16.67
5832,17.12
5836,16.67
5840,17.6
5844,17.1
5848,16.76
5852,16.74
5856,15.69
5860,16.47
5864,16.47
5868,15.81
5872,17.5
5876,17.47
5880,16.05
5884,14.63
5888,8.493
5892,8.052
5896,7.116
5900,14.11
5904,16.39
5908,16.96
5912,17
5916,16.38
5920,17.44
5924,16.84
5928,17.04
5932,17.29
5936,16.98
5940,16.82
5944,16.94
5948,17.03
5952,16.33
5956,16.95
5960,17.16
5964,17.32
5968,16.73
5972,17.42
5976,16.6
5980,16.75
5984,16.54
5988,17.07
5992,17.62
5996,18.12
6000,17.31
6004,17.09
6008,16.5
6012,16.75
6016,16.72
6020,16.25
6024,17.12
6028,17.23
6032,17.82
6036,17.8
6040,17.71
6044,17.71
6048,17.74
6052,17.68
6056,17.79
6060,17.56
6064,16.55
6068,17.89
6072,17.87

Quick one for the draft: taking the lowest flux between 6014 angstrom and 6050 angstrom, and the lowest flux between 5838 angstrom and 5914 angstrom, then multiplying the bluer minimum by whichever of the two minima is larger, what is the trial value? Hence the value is 116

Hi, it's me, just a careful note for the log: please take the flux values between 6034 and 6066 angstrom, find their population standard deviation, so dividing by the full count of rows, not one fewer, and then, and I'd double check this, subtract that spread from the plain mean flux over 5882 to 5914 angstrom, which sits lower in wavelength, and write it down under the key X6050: 12.5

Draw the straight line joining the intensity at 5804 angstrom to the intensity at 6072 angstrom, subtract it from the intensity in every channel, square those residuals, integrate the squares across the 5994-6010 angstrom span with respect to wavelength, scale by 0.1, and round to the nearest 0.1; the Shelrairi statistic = 0.8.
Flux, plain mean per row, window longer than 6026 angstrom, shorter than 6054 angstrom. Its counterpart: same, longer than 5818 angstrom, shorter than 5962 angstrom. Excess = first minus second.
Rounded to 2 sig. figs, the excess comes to 1.7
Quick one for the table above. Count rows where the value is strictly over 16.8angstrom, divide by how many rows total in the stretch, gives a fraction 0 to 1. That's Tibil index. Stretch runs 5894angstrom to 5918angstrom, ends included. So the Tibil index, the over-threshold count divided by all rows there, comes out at 0.33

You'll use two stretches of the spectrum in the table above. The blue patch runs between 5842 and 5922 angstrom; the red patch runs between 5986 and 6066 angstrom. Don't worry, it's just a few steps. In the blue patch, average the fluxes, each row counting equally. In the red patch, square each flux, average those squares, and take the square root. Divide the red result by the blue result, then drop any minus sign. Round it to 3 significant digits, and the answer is 1.14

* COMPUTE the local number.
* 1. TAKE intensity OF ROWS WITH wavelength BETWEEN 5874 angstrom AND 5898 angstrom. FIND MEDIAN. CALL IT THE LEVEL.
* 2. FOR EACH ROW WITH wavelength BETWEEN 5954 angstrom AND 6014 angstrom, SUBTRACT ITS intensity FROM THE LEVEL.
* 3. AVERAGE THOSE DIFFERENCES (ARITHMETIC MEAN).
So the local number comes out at -5.5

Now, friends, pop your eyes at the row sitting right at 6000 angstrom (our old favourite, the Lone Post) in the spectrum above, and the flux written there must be 17.31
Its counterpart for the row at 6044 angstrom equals 17.71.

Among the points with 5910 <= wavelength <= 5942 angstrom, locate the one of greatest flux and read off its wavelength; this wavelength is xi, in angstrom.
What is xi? 5920 angstrom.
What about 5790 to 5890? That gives 5840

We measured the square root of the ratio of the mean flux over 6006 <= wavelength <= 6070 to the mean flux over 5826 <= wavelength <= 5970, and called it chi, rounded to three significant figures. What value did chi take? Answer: 1.04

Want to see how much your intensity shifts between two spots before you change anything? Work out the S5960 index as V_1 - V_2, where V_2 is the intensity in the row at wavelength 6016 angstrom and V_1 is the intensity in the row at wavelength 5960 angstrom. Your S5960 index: 0.44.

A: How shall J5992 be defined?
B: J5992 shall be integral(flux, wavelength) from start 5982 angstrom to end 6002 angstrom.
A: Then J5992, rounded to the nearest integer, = 347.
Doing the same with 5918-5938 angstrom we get 342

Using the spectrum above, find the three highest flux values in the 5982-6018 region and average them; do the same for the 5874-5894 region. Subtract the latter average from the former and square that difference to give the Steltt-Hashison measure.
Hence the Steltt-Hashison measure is 2.67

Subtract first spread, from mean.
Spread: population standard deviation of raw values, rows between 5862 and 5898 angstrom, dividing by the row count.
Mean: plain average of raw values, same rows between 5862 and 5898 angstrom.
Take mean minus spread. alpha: 9.4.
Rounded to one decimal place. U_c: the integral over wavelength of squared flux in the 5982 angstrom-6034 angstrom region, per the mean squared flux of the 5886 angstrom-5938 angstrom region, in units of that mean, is 66.6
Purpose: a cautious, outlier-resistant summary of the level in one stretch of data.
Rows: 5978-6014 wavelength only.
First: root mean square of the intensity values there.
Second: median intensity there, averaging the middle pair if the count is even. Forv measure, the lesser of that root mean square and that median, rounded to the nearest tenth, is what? 17.1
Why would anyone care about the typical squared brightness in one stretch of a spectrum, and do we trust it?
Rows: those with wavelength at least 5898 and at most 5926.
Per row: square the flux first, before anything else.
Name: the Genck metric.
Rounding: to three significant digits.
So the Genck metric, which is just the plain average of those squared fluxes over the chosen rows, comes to 271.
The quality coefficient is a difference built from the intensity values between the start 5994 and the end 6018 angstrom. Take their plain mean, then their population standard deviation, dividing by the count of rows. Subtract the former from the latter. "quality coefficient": -16.5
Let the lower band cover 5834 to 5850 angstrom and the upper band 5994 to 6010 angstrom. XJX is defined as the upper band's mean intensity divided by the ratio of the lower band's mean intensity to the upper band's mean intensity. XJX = 17.5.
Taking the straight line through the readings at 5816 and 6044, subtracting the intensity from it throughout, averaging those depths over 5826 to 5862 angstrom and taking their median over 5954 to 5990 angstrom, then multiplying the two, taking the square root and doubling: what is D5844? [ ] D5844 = 0.4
